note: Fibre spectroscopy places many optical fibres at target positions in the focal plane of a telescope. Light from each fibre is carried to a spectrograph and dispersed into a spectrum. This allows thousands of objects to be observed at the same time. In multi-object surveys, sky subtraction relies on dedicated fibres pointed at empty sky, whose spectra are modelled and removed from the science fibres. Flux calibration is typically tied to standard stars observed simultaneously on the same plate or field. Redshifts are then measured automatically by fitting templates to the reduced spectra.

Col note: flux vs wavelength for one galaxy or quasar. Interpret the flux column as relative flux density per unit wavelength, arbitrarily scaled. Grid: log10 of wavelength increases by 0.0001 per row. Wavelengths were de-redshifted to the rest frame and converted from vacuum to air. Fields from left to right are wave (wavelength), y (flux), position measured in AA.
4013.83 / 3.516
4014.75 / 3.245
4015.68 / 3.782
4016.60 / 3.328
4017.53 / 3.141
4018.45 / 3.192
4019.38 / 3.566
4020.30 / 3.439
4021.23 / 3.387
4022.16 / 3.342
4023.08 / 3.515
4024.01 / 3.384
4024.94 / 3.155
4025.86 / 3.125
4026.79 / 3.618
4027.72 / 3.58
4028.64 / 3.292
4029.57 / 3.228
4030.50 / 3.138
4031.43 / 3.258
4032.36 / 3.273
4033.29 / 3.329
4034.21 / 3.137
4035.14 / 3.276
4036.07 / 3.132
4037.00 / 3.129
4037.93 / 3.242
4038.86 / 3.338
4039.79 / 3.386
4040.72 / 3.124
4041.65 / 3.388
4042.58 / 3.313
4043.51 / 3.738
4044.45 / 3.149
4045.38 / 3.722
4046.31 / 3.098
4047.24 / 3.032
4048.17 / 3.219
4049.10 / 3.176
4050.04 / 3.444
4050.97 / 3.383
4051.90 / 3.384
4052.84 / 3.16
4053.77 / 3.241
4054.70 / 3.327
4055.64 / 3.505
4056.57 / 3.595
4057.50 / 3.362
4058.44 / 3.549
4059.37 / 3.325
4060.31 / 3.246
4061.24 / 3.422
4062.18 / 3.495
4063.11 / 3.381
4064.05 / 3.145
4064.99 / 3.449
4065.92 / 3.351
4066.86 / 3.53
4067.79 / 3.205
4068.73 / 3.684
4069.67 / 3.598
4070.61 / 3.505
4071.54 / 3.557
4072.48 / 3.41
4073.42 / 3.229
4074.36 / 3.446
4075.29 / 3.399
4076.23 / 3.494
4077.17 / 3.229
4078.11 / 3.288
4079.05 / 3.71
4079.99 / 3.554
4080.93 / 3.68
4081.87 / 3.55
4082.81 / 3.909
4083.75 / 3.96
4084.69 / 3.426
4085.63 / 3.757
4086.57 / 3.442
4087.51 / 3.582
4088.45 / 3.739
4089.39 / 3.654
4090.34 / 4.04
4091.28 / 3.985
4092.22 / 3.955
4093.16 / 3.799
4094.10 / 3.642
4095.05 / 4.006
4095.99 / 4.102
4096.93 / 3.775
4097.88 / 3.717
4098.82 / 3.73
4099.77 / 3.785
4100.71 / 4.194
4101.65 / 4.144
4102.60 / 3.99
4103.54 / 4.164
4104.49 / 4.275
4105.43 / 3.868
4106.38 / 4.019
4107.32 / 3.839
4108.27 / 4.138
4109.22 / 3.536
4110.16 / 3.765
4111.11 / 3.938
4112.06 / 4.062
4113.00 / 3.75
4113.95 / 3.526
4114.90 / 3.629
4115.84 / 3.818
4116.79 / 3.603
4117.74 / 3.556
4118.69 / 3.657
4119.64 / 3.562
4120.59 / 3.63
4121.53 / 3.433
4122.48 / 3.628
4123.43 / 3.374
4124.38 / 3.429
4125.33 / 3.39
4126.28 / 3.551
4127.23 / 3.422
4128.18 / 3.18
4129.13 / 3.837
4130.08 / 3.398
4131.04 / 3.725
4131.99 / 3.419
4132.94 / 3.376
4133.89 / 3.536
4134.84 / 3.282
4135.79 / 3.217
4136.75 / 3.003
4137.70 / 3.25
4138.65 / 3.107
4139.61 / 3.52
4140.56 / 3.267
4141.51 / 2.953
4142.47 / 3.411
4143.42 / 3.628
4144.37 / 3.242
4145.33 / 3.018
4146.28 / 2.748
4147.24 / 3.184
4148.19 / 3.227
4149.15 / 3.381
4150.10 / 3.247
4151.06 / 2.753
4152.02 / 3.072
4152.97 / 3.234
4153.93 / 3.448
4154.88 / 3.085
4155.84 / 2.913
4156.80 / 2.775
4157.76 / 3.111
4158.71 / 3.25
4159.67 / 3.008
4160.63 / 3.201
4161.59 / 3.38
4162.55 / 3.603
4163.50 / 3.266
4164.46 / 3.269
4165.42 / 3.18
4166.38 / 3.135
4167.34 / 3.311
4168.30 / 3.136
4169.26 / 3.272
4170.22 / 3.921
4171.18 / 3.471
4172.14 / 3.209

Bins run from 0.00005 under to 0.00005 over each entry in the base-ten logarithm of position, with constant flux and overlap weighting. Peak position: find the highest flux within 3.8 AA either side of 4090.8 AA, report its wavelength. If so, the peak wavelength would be 4090.34 AA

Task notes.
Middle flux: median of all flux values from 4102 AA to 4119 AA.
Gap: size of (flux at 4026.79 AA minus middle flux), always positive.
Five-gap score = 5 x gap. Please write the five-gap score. 1.1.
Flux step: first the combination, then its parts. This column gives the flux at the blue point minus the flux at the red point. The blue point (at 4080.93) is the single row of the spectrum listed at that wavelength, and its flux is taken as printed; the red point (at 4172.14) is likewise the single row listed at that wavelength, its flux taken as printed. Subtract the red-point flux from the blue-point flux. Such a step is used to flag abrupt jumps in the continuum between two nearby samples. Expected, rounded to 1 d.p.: 0.5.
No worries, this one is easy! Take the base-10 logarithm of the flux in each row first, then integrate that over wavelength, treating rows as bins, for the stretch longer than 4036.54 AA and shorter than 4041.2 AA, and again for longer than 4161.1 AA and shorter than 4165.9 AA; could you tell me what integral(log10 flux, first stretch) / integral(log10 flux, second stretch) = 0.95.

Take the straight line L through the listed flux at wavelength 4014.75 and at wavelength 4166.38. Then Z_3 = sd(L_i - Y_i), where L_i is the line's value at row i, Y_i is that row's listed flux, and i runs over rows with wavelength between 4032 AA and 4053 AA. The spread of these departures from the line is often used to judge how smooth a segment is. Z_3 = 0.18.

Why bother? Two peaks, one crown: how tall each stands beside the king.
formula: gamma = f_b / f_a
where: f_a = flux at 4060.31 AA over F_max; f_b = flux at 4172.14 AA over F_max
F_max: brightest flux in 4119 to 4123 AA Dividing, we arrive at 0.99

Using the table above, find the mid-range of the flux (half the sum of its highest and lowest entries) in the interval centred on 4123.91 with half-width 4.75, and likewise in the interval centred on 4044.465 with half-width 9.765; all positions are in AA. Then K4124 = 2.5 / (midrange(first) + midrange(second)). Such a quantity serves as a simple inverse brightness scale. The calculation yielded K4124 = 0.368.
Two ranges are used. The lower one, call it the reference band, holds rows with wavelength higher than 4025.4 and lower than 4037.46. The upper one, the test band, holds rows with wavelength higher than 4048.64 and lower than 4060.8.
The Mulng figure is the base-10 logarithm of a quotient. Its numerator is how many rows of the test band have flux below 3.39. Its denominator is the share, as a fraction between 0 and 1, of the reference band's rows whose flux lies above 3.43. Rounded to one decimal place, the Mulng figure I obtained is 1.8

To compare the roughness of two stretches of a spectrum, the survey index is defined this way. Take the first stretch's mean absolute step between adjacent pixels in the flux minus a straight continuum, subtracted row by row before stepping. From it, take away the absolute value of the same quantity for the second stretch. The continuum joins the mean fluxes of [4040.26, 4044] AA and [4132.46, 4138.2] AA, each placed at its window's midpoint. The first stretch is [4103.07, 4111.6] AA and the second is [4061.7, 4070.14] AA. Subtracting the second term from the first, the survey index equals 0.04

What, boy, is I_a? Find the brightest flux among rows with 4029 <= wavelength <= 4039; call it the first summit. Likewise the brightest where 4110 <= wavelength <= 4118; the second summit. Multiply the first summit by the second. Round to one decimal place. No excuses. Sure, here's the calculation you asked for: 13.6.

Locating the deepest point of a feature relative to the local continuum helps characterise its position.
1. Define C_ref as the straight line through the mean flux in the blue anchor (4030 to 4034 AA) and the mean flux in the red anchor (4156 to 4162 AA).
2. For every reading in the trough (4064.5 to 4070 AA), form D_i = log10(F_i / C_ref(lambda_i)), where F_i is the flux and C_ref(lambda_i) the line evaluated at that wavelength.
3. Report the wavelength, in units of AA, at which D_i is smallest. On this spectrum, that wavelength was 4067.79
